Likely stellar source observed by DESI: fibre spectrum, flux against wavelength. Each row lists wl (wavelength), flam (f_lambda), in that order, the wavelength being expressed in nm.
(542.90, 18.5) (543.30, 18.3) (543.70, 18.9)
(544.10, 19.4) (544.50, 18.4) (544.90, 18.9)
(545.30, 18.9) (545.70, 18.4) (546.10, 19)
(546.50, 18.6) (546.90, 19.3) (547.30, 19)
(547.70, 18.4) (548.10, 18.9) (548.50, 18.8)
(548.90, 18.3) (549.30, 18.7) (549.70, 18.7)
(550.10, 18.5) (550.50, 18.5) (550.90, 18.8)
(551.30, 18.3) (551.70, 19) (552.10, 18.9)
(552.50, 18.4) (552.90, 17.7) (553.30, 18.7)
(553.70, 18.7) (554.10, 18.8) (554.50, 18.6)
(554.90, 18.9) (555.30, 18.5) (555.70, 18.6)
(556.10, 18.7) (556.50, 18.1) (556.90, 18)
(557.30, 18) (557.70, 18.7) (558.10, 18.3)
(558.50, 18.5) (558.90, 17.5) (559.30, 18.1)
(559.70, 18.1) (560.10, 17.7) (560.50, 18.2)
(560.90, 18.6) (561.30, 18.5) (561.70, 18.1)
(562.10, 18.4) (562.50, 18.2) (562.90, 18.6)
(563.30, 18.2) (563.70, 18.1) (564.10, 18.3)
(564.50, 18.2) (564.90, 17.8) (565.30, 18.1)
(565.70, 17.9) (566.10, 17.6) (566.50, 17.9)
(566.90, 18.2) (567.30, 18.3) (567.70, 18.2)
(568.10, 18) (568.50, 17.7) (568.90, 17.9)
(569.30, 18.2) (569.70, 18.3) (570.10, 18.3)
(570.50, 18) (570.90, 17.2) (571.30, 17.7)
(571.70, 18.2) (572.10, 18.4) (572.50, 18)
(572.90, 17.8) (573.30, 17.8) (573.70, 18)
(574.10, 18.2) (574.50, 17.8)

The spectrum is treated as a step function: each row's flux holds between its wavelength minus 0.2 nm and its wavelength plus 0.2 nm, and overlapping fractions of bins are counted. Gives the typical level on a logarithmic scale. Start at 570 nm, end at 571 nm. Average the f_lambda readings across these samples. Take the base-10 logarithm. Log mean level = 1.25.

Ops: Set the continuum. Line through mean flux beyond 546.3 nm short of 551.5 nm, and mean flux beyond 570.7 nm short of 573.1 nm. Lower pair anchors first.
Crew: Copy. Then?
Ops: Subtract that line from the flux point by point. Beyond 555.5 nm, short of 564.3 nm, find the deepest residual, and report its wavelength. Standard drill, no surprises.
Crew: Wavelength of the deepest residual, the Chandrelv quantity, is 558.90 nm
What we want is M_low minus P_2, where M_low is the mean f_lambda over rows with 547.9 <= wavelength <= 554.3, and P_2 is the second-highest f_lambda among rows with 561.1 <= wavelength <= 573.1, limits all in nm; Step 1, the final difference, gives 0.106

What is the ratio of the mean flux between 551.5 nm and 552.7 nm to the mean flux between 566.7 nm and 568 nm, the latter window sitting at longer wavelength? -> 1.03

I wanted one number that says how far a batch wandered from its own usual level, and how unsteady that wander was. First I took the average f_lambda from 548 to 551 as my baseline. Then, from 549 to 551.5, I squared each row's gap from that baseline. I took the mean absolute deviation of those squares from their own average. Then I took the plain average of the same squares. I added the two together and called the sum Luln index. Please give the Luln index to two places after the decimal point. 0.06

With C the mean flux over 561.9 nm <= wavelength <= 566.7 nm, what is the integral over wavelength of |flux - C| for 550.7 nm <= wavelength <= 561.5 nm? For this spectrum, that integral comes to 4.5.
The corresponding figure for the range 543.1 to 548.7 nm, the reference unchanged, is 3.9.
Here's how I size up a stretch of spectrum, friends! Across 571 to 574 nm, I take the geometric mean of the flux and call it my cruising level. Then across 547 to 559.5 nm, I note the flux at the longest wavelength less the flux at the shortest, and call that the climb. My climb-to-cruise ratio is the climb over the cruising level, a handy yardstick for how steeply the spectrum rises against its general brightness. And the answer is -0.05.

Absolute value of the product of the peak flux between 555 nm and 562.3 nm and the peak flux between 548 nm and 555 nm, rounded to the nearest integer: 355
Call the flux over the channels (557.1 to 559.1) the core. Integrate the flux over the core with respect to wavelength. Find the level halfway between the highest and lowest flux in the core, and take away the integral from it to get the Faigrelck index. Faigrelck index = -18.3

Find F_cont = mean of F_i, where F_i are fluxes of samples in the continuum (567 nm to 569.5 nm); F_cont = 18.1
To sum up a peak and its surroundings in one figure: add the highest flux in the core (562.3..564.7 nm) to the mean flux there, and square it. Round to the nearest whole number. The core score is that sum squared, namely 1359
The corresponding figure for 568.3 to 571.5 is 1311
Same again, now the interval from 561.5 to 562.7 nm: 1342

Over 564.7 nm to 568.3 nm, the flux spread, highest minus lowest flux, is 0.70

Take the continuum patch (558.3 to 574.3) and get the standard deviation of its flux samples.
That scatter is 0.30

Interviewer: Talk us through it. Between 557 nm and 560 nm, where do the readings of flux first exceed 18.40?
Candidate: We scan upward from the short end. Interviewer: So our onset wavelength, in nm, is 557.70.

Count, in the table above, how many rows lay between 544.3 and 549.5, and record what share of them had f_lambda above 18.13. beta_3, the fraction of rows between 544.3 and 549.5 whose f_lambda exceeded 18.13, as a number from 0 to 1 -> 1.00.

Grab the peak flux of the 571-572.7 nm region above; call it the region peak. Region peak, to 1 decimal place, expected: 18.4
